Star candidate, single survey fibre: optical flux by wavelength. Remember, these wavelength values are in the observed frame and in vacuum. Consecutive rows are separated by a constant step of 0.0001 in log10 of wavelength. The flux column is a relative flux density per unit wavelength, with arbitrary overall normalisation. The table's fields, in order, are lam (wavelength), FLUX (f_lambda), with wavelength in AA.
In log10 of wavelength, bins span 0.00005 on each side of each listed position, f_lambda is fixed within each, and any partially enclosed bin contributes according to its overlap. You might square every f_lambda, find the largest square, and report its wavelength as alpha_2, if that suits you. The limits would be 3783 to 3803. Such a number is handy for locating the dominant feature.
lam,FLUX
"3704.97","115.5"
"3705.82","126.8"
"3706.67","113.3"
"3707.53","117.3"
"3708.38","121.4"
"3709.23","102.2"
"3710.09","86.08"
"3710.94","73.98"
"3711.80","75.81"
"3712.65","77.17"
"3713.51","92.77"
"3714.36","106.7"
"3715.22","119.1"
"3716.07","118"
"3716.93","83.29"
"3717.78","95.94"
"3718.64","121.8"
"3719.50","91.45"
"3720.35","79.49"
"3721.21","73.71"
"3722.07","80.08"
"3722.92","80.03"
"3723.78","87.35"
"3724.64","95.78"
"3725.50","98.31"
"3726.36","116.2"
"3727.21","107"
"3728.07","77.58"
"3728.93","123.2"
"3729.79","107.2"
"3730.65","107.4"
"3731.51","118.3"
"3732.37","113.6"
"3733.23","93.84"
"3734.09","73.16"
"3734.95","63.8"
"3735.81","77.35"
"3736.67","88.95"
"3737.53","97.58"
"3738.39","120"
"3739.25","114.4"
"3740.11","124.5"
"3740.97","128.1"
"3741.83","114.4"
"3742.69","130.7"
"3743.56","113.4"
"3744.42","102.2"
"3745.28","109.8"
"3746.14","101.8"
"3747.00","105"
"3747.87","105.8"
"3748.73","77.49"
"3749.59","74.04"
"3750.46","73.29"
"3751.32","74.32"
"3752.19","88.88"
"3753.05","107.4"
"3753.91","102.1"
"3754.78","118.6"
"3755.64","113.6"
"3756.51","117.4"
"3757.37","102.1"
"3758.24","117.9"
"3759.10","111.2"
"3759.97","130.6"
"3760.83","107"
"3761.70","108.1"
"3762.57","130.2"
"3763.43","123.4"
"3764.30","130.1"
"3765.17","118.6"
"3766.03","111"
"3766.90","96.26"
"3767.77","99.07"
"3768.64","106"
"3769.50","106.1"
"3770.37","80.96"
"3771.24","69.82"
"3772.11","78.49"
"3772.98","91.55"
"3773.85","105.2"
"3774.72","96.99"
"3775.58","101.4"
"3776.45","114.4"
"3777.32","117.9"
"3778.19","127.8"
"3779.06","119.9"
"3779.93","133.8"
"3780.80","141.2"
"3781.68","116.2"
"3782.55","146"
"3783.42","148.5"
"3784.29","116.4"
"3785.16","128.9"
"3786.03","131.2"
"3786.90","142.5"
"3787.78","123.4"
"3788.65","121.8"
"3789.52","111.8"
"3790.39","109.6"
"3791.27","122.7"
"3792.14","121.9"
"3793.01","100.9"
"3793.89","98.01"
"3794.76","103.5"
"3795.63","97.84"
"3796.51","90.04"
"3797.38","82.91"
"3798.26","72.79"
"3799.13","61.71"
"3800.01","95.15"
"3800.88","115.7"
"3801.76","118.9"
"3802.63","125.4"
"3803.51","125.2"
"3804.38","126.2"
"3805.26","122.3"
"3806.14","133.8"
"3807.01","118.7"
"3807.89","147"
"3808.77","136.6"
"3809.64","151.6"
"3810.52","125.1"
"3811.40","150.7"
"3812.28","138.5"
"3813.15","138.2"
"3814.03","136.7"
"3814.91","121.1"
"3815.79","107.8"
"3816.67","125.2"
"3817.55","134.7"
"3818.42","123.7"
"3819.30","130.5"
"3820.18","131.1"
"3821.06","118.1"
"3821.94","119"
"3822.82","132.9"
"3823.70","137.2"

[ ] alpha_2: 3783.42 AA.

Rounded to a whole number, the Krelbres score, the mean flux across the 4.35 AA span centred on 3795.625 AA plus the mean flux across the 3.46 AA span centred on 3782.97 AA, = 226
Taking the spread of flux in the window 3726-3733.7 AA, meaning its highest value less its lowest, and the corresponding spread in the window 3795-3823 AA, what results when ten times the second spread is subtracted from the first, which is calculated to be -853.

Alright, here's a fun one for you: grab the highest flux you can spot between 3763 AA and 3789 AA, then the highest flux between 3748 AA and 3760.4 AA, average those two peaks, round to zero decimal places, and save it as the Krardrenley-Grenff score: 140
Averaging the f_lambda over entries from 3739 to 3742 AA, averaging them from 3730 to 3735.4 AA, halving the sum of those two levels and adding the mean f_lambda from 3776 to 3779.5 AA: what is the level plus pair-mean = 228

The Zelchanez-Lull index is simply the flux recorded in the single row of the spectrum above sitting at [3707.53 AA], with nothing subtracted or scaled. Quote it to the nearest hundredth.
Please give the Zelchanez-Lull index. 117.30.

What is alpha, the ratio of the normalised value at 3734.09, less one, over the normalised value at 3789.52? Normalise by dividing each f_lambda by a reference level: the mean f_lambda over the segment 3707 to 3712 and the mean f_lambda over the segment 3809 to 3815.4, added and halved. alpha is -0.39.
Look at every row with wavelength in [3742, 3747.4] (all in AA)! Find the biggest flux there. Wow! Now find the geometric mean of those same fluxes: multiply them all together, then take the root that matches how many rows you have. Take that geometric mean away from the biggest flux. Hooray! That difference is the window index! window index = 21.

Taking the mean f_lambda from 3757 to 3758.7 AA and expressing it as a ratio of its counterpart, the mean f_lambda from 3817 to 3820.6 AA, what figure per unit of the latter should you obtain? 0.85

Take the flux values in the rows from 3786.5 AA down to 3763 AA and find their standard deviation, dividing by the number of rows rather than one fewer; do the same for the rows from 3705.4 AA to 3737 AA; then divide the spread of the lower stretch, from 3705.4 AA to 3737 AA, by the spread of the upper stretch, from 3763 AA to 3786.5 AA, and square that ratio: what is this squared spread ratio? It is 0.8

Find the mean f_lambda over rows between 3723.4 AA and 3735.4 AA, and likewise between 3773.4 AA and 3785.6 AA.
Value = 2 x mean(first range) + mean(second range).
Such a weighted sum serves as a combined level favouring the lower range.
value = 320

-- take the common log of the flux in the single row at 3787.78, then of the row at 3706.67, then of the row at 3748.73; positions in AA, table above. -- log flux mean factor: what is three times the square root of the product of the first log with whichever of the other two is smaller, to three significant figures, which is 5.96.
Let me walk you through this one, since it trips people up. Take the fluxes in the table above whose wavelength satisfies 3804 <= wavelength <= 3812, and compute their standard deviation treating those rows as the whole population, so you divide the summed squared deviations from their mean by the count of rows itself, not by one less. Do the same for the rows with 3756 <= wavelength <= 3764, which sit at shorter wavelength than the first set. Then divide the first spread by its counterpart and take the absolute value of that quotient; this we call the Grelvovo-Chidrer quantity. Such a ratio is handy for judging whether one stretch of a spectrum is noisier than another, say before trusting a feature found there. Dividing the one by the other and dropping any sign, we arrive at 1.2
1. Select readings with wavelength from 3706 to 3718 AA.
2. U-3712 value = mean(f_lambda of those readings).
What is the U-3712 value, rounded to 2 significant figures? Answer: 99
